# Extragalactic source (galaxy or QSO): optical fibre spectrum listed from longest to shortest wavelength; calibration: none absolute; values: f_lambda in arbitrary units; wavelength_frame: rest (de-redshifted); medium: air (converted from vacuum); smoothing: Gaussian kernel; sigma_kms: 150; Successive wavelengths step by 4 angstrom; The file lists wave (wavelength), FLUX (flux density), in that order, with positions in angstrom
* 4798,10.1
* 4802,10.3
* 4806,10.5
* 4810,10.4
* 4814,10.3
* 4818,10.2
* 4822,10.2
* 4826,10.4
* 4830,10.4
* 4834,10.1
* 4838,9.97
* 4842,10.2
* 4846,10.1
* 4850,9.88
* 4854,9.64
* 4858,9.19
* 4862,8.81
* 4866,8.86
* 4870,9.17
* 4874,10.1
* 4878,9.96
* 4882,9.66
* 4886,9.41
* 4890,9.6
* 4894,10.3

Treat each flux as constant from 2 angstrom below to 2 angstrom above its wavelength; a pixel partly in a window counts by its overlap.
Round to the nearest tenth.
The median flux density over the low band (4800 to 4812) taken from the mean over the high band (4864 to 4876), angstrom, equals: -1.0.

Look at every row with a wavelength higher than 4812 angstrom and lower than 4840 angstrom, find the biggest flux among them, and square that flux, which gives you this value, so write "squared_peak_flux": 108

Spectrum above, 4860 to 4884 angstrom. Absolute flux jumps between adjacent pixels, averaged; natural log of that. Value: -1.06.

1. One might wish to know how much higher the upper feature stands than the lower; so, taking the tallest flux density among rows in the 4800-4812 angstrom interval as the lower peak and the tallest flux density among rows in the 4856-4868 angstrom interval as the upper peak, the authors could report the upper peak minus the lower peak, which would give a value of -1.3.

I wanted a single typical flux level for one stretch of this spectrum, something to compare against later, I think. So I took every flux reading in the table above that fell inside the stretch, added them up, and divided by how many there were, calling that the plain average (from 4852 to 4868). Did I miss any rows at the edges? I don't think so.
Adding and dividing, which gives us 9.1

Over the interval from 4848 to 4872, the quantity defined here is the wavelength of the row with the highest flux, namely 4850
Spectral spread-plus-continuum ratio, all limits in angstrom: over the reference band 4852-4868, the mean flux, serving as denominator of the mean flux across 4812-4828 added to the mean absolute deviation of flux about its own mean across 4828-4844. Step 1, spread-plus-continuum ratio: 1.14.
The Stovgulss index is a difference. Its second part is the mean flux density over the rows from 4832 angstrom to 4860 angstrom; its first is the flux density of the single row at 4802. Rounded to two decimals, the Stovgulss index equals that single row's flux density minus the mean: 0.43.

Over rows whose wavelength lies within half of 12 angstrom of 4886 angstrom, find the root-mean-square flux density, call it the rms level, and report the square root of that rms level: 3.09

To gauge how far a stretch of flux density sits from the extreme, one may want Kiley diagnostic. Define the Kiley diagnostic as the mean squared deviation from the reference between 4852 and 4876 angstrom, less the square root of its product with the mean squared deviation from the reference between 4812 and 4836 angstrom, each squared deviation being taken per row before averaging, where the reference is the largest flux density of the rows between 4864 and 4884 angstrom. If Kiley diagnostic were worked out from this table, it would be 0.67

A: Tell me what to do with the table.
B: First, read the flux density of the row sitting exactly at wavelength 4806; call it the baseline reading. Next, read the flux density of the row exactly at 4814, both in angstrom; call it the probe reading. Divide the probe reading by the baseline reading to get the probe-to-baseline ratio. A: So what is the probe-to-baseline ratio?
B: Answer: 0.98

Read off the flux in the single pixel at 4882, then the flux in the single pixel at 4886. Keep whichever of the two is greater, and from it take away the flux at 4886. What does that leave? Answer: 0.25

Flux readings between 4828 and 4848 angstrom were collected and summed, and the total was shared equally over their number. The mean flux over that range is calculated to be 10.2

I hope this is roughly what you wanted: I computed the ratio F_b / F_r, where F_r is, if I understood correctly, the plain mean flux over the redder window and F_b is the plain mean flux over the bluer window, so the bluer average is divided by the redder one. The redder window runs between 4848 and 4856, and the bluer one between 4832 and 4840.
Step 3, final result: 1.03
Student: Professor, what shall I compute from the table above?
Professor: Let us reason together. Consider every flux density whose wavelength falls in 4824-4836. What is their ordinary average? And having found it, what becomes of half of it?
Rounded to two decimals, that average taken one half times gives 5.15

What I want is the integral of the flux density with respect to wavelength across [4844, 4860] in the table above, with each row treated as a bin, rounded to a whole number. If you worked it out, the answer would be 155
